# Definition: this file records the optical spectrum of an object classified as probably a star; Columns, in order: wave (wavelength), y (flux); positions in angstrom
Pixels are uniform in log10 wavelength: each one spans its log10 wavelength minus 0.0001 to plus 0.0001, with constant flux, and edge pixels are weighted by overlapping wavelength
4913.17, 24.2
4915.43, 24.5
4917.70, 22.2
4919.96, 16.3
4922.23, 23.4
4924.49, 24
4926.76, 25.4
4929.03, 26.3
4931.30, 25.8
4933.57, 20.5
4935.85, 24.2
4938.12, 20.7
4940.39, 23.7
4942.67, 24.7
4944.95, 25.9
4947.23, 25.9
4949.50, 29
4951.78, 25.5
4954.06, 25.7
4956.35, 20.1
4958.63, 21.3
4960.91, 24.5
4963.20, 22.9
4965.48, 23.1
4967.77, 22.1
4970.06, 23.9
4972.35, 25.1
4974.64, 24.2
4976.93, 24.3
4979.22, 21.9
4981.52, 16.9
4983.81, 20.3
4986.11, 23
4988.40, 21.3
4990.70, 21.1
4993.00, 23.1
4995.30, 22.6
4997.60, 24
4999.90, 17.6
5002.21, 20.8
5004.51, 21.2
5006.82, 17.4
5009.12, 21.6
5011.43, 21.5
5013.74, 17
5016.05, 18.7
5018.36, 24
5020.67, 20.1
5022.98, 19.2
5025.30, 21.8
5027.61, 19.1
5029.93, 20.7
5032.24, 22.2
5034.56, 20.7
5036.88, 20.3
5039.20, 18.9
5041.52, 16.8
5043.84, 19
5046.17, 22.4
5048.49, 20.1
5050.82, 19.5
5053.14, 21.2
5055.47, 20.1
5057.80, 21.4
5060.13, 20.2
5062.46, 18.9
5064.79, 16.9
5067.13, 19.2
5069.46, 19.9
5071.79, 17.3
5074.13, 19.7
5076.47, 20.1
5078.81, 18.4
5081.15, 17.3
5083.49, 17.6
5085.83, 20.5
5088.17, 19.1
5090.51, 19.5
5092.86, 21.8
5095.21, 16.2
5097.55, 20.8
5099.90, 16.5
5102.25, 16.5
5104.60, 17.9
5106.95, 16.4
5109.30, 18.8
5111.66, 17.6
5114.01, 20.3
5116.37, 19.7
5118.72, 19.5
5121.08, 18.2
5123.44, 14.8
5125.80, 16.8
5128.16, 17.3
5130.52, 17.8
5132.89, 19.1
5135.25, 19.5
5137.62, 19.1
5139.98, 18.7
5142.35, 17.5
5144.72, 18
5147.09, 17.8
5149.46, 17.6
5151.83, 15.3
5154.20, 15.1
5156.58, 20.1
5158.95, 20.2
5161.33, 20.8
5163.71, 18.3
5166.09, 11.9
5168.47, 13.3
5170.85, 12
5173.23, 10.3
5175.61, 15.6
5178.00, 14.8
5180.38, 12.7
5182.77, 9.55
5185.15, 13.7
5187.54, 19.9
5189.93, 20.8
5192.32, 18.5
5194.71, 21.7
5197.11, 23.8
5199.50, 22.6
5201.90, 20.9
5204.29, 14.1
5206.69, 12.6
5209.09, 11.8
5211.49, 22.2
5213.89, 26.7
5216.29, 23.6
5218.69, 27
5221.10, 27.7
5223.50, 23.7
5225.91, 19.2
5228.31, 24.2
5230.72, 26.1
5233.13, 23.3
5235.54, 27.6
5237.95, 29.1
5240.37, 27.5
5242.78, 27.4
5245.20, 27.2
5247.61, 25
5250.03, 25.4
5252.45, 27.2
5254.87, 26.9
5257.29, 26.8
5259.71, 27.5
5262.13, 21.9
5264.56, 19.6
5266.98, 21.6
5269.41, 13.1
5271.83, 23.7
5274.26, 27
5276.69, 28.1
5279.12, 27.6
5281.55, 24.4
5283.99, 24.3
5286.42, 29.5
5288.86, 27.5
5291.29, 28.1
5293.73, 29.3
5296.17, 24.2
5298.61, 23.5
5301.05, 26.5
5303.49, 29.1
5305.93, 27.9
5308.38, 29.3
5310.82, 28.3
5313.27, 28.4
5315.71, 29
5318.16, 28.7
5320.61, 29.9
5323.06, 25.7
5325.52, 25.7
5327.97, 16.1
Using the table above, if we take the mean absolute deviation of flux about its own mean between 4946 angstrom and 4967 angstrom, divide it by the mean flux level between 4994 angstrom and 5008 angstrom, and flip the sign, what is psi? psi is -0.102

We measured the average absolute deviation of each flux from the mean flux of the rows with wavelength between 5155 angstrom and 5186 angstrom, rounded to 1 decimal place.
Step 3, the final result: 3.2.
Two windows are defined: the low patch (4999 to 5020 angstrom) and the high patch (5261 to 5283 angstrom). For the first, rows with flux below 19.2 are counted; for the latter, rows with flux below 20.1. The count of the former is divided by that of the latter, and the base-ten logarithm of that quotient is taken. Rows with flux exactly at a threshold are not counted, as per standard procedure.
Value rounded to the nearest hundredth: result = 0.30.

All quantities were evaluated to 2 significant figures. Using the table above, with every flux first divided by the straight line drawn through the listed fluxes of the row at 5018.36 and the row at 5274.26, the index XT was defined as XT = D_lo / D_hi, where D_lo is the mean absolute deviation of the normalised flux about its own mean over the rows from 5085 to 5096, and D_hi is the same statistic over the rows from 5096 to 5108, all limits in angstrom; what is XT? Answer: 1.0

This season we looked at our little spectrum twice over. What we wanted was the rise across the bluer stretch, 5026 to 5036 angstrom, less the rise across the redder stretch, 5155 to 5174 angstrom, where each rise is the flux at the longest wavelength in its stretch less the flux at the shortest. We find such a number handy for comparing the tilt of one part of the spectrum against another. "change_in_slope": 11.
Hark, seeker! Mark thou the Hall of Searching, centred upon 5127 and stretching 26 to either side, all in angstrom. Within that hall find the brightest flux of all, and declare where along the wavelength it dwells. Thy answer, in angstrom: 5114.01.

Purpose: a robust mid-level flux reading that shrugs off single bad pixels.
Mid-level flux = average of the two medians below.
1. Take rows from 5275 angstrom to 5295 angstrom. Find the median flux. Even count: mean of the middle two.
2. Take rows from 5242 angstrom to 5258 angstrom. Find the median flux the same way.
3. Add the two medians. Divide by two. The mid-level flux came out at 27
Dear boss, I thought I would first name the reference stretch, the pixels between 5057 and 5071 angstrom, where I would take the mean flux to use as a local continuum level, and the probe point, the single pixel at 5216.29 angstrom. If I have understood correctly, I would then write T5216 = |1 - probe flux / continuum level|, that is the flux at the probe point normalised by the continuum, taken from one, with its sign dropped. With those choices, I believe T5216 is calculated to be 0.22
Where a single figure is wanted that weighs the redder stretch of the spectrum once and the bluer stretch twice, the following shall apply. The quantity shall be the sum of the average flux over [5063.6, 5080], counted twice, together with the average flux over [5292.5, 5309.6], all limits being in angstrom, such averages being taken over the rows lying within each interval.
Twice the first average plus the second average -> 64.7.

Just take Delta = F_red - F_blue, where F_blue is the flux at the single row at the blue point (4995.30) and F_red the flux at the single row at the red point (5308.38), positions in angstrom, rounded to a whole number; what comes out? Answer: 7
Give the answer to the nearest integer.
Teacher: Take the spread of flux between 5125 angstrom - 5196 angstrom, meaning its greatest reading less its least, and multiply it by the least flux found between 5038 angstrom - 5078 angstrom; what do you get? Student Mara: 204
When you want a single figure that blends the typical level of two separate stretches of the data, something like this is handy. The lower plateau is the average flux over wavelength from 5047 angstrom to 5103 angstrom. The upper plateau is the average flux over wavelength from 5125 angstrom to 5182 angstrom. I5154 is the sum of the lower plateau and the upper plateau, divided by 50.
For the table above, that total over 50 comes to 0.715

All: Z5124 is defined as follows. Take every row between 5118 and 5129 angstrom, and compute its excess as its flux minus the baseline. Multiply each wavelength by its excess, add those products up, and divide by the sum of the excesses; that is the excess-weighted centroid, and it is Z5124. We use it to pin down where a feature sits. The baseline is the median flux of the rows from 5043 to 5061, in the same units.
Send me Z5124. 5124.4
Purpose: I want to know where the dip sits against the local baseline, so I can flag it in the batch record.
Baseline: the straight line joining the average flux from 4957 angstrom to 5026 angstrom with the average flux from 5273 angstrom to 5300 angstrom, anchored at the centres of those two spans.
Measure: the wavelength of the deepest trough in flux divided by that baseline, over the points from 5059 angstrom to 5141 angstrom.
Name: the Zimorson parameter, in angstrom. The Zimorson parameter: 5123.44 angstrom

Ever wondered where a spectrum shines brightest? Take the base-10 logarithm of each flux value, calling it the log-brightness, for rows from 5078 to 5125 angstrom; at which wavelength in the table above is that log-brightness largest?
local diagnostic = 5092.86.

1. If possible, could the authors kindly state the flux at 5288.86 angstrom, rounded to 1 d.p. 27.5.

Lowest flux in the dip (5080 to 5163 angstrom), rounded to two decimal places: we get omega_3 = 14.80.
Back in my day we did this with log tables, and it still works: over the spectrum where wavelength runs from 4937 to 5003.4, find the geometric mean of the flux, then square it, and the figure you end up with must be 520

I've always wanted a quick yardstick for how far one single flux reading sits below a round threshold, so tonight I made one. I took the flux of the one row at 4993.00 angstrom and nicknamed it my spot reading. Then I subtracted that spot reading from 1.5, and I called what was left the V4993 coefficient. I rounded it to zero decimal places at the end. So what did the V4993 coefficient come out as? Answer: -22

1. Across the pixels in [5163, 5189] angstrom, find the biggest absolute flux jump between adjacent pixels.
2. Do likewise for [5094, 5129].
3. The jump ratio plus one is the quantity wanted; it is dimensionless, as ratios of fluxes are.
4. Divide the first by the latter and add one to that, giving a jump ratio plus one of 2.39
